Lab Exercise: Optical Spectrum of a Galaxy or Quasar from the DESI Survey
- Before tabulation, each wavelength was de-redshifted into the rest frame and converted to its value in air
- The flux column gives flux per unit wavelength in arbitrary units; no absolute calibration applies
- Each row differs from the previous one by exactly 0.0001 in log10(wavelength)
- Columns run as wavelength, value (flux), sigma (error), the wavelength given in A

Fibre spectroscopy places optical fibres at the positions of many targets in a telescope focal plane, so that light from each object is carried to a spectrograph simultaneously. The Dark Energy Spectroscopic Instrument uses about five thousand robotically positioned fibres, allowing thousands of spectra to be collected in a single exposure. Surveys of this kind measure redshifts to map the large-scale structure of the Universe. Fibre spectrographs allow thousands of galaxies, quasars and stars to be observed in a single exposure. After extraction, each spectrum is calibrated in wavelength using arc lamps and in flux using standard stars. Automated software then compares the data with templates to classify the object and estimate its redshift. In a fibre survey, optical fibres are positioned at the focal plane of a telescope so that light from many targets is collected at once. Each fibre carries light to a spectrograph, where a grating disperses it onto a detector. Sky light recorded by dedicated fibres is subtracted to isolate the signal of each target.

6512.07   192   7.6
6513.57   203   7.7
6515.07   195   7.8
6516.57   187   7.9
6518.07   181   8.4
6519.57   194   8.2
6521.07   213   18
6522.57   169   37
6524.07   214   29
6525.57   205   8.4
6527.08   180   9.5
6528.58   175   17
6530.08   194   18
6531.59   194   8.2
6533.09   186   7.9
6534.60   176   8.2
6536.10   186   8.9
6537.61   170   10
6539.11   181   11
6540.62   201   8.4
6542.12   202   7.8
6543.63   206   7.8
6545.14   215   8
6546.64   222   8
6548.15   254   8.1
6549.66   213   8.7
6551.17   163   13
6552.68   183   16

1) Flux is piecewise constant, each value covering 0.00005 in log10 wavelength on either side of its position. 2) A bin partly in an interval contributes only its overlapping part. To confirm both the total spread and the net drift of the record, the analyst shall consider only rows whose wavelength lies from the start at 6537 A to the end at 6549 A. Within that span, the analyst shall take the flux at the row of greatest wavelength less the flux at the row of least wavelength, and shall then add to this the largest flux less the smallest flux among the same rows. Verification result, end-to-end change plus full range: 168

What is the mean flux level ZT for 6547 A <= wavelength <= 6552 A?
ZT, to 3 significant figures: 210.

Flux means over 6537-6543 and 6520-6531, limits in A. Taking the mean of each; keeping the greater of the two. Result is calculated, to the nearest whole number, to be 193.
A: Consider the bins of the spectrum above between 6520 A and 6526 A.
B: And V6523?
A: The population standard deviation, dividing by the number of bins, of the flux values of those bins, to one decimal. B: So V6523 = 18.4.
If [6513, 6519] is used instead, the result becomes 8.3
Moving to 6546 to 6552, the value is 32.6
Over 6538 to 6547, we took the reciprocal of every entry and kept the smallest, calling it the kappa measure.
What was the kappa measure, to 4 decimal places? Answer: 0.0045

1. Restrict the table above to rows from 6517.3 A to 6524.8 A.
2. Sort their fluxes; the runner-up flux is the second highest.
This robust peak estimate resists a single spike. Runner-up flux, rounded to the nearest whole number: 213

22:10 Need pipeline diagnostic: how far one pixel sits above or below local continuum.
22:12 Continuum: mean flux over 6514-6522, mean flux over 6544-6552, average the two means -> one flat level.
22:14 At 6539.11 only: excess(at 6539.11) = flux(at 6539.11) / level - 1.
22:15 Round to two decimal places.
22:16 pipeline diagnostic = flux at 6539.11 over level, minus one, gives -0.11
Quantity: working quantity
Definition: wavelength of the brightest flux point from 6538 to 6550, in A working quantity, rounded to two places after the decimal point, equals 6548.15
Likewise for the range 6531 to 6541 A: 6540.62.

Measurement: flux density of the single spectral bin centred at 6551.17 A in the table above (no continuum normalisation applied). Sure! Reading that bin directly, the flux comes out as 163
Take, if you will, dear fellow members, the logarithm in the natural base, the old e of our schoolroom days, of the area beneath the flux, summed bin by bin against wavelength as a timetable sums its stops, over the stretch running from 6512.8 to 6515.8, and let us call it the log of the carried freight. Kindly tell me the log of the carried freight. 6.39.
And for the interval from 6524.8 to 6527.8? 6.36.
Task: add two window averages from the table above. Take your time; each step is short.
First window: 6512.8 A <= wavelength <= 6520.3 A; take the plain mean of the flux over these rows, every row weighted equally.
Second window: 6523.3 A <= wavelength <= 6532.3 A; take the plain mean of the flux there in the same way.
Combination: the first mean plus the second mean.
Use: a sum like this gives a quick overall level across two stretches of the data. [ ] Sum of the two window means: 386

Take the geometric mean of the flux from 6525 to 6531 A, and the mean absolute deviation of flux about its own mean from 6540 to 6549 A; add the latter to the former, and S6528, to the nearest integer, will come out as 202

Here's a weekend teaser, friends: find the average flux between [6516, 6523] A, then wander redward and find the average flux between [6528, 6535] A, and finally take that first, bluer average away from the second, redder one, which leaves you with -4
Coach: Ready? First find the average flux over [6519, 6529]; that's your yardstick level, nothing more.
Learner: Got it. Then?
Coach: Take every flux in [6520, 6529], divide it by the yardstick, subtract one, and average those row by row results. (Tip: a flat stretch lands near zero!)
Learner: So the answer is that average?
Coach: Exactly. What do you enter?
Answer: -0.001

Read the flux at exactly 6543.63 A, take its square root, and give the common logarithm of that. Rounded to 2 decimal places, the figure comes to 1.16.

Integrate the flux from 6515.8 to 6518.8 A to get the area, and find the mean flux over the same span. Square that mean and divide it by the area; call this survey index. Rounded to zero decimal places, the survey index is 61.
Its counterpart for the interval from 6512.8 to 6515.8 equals 66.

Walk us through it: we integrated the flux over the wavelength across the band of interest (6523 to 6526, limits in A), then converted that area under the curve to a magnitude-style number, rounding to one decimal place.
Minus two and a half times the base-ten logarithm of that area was -7.0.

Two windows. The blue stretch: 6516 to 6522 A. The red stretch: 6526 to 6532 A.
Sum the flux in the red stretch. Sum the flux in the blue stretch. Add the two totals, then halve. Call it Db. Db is 759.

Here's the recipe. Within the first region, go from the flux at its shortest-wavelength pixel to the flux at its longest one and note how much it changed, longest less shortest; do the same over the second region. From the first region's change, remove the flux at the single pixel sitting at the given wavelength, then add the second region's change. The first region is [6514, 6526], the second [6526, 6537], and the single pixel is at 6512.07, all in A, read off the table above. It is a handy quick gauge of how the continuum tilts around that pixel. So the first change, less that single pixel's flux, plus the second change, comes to -176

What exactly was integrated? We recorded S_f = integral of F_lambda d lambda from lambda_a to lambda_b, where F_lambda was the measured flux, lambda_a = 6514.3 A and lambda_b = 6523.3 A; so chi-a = 1710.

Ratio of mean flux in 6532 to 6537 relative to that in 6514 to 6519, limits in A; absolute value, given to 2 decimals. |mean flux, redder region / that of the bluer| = 0.97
